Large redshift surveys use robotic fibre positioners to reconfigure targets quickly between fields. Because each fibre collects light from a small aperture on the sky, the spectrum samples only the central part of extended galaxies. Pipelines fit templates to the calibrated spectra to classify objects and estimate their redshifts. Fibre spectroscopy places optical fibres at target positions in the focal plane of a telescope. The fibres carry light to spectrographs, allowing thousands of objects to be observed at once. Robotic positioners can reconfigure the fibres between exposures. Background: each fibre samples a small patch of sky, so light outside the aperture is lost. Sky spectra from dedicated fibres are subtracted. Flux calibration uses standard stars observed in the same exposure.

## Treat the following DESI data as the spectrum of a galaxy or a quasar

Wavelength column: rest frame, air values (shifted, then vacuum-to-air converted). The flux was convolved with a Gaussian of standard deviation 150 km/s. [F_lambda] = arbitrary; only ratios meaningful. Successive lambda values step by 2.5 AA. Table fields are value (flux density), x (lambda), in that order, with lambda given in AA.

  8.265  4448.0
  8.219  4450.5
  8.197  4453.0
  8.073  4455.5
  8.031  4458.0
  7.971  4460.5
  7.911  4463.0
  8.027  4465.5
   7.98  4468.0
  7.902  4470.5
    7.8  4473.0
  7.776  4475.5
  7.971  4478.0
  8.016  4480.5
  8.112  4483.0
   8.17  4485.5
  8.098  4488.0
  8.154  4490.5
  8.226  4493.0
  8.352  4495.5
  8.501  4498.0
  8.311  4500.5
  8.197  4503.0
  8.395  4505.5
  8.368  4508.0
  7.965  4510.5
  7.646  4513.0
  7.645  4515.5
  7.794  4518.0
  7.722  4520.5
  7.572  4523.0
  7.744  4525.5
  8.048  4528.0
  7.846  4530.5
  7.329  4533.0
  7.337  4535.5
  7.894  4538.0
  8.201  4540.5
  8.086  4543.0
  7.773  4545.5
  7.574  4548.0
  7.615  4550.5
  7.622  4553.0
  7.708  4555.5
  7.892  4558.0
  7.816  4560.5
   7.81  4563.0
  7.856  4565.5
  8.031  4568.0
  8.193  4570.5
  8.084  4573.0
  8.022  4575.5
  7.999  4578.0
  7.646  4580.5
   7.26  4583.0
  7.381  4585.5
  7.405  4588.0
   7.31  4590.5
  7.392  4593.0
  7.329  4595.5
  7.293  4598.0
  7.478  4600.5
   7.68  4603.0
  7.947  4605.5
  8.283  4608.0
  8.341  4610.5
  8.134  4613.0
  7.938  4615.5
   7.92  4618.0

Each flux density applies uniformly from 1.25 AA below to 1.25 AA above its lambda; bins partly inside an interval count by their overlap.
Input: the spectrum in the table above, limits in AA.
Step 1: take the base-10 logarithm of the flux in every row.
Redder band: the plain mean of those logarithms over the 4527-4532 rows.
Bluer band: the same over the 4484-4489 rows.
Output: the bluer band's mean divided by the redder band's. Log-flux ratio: 1.01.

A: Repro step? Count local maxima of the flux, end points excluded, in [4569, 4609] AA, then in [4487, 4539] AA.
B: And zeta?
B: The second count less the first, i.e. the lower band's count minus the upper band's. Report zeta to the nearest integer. 2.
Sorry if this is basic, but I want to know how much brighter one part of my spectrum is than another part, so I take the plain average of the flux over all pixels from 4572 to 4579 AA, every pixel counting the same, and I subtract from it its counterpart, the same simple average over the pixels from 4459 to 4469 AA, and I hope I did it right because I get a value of 0.1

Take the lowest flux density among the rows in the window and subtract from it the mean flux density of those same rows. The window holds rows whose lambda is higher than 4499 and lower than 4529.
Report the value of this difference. -0.38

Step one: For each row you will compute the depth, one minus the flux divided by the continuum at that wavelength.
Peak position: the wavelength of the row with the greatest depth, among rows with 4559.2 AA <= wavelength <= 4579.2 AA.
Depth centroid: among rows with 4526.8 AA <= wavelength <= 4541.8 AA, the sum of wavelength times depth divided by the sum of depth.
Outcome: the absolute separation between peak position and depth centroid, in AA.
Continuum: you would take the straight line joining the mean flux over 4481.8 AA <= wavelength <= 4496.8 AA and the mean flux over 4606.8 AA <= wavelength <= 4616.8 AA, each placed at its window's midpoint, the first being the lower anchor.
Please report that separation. 29.2 AA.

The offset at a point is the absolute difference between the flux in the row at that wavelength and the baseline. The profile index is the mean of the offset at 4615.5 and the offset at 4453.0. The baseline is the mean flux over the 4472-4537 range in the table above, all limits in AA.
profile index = 0.13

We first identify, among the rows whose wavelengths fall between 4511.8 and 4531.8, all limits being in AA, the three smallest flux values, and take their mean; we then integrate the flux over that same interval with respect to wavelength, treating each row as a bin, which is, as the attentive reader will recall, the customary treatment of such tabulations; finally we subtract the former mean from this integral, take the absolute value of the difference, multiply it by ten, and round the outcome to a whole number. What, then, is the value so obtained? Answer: 1474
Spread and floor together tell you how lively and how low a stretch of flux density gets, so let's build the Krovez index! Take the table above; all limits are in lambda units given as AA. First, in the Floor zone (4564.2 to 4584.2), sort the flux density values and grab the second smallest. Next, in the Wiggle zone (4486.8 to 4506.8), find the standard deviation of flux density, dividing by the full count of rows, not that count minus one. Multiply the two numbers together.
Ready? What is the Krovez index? 1.0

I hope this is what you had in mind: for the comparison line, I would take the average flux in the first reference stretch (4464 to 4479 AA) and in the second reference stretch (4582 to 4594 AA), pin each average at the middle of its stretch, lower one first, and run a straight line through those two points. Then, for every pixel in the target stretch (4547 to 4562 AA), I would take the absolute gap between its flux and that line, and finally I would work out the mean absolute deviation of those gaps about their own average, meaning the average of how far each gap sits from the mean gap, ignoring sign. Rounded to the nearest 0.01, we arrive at 0.12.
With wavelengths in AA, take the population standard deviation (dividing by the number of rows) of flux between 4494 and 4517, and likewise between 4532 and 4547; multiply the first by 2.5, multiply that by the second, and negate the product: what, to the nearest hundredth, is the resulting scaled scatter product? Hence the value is -0.26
